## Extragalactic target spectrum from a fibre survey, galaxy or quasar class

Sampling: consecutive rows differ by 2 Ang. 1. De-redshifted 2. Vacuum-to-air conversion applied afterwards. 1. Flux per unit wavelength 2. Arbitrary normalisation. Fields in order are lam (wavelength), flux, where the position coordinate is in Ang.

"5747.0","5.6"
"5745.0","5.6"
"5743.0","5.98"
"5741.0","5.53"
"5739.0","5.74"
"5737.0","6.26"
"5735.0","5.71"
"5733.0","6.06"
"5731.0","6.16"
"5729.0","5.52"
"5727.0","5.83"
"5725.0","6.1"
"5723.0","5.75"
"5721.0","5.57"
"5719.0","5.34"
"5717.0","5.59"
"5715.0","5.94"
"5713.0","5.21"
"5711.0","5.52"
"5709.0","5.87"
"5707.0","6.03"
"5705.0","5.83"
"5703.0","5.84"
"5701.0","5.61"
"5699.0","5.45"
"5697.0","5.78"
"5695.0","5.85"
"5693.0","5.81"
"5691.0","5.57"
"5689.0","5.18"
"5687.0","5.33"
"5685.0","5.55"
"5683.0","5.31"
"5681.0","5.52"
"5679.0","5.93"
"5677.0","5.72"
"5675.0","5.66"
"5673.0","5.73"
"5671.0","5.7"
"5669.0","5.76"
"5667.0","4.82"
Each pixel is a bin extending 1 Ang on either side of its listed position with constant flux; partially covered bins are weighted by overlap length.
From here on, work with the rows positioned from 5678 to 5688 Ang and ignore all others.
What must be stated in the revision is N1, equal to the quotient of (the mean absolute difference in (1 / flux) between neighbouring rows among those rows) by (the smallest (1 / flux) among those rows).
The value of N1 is 0.052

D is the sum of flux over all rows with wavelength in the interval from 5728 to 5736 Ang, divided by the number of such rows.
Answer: 5.86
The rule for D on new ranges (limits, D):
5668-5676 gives 5.71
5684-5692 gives 5.41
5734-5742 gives 5.81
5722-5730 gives 5.80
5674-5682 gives 5.71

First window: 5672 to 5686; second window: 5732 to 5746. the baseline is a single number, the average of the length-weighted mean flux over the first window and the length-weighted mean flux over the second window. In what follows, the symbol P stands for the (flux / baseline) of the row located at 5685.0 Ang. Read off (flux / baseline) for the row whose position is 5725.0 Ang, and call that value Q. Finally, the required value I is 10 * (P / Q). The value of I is 9.1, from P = 0.97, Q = 1.06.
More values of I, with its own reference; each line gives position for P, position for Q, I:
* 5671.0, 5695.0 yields 9.7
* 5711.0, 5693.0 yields 9.5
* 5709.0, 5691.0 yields 10.5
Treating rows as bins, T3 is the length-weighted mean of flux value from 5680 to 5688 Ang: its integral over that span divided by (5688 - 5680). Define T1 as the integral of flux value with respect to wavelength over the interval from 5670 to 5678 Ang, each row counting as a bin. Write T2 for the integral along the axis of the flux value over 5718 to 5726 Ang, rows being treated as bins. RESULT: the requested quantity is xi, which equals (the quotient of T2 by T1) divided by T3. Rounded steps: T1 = 45.6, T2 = 45.5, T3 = 5.43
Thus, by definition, 0.184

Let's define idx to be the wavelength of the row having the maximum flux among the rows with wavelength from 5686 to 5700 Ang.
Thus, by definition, 5695.0 Ang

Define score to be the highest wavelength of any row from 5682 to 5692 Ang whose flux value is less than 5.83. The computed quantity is 5691.0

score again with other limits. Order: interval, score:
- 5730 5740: 5739.0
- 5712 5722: 5721.0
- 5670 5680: 5677.0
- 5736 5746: 5745.0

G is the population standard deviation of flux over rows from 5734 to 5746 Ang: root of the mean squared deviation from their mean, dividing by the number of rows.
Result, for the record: 0.2478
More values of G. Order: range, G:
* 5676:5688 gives 0.2159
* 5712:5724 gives 0.2423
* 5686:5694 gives 0.2394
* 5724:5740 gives 0.2423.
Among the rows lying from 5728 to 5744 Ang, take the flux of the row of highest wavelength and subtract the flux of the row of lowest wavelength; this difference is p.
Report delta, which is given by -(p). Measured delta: -0.5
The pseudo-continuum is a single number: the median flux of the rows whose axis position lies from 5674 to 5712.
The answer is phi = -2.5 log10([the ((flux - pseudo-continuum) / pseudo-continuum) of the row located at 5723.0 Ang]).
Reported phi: 4.5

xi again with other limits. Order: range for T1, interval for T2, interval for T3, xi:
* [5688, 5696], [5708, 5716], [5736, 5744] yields 0.171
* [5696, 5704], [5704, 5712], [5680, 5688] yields 0.189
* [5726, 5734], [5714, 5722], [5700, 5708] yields 0.163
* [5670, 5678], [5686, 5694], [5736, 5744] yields 0.163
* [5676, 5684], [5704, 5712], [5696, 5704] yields 0.182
